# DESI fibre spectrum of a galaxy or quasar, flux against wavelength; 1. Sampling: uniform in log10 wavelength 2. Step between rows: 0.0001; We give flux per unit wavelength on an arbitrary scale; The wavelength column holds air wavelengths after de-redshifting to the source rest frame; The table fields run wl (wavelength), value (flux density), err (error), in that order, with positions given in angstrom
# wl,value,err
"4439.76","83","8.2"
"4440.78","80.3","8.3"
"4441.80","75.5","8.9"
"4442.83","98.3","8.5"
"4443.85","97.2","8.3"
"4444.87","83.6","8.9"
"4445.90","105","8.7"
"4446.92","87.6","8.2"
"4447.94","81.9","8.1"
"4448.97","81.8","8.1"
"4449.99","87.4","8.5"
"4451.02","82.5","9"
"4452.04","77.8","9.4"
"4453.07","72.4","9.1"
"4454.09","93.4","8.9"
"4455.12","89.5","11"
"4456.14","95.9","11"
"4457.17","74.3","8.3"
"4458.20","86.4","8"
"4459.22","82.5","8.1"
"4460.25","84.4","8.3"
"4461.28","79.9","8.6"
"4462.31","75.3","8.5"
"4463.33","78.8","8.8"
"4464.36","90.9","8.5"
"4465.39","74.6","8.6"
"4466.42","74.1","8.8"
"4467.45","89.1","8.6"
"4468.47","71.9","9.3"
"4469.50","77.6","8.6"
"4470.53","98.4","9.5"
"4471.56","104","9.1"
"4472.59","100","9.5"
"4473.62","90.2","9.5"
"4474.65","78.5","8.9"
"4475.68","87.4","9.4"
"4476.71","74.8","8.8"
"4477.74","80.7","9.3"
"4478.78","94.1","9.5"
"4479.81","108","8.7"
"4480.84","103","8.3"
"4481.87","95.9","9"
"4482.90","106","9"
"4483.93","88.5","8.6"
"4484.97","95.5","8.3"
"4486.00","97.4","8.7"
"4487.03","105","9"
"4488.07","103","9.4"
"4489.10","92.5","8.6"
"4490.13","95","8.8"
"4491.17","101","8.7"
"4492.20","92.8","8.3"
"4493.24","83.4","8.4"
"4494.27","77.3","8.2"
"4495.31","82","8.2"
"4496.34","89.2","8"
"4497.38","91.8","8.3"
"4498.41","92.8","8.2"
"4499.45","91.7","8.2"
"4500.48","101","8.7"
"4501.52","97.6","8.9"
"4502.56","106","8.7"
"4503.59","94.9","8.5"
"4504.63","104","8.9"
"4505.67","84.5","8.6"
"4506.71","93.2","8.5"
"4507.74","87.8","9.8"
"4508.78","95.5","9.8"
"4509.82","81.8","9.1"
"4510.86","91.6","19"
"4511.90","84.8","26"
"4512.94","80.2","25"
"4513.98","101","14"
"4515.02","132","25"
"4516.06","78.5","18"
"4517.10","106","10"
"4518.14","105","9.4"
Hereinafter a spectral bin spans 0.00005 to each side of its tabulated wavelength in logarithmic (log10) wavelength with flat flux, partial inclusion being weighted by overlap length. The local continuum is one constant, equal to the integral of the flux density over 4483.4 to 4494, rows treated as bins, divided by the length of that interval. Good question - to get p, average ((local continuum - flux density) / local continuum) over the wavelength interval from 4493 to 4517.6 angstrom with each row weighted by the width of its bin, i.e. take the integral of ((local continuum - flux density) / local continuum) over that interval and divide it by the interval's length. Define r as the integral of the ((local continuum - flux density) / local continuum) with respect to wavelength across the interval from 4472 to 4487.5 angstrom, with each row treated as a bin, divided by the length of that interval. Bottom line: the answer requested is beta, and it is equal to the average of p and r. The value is 0.02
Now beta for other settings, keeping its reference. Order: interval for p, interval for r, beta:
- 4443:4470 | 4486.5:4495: 0.07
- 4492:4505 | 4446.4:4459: 0.07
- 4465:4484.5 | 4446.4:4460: 0.09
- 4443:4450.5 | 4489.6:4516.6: 0.04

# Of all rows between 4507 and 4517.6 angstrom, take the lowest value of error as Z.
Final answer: 9.1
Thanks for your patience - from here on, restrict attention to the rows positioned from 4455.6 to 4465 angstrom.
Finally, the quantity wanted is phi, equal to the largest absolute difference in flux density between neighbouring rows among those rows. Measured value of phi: 22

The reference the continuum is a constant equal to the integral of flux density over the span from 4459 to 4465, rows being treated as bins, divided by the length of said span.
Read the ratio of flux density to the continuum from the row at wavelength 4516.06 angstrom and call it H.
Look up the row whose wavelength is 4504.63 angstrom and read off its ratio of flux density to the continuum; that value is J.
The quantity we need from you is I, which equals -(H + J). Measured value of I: -2.23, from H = 0.96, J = 1.27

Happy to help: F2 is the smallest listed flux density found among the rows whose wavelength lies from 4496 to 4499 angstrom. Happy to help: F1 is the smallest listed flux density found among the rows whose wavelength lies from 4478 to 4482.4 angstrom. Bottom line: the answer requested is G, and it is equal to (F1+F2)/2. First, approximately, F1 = 94.1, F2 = 89.2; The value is 92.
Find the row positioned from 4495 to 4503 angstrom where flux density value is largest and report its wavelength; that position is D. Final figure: 4502.56 angstrom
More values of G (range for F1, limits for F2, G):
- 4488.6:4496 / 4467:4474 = 75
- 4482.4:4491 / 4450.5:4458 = 80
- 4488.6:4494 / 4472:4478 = 79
